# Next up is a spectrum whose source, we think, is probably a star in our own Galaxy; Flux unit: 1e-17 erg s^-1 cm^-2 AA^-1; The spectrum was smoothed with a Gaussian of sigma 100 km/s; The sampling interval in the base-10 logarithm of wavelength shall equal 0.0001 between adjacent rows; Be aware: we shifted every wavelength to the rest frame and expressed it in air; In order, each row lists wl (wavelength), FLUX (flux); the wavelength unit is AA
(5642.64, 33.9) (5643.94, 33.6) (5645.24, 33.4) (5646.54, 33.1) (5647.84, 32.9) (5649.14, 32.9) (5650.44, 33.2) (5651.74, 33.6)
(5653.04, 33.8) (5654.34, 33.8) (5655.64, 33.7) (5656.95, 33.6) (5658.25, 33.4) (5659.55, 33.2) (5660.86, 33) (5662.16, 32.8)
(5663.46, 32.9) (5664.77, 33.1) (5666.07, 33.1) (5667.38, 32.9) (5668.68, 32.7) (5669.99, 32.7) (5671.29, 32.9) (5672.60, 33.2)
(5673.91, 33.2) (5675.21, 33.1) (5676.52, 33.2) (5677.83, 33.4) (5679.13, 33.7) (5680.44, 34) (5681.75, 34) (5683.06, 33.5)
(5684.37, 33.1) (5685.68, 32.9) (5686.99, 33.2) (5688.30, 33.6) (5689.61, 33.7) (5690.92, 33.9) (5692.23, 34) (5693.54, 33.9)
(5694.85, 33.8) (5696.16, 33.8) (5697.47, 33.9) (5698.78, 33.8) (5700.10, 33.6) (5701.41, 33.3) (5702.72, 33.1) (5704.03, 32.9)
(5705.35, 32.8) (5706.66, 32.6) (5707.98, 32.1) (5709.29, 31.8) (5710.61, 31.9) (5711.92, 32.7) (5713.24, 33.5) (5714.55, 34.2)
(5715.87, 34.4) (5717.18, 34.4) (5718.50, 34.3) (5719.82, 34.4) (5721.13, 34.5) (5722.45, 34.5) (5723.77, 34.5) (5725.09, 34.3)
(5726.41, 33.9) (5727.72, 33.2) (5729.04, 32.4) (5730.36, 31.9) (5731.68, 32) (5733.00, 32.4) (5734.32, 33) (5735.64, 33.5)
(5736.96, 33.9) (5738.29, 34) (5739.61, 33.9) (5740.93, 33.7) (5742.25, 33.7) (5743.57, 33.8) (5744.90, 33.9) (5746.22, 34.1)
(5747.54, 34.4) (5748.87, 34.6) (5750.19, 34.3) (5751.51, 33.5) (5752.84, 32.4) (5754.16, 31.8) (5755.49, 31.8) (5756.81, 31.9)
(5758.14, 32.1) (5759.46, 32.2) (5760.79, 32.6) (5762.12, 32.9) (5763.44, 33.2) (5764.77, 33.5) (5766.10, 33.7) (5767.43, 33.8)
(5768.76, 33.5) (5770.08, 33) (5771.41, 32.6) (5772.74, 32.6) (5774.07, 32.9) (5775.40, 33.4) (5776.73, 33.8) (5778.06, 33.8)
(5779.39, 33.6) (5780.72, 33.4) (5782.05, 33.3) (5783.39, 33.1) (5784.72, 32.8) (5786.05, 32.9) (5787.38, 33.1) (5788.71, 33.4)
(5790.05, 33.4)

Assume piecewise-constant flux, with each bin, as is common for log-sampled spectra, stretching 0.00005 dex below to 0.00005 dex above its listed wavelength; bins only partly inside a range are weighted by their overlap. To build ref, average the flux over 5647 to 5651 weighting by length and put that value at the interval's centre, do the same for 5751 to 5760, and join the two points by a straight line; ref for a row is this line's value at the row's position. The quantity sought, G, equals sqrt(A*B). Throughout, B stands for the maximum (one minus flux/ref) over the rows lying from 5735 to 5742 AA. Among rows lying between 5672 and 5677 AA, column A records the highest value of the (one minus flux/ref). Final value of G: 0.017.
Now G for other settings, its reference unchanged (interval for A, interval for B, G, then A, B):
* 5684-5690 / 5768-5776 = 0.009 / -0.005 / -0.015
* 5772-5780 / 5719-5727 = 0.026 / -0.016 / -0.045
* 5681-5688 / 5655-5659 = 0.008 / -0.005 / -0.014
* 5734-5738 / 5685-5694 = 0.010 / -0.019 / -0.005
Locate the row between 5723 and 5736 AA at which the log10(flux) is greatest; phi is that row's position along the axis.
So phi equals 5723.77 AA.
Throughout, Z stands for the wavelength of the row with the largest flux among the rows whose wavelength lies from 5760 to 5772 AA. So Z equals 5767.43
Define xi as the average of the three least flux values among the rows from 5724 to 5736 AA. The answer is 32.1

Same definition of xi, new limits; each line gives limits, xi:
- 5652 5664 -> 32.9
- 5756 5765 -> 32.1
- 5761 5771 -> 33.0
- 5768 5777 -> 32.7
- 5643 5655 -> 33.0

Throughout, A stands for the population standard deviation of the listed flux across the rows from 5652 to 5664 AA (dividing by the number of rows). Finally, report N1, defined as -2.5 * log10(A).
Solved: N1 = 1.1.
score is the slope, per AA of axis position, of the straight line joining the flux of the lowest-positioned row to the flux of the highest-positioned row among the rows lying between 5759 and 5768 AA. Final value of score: 0.201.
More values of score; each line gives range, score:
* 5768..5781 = -0.008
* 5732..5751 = 0.111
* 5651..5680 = 0.004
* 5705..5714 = 0.089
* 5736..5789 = -0.010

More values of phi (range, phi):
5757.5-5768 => 5767.43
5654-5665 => 5654.34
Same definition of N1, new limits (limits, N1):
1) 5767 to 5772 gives 0.8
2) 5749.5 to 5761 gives 0.2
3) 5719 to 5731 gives 0.1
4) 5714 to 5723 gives 2.5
